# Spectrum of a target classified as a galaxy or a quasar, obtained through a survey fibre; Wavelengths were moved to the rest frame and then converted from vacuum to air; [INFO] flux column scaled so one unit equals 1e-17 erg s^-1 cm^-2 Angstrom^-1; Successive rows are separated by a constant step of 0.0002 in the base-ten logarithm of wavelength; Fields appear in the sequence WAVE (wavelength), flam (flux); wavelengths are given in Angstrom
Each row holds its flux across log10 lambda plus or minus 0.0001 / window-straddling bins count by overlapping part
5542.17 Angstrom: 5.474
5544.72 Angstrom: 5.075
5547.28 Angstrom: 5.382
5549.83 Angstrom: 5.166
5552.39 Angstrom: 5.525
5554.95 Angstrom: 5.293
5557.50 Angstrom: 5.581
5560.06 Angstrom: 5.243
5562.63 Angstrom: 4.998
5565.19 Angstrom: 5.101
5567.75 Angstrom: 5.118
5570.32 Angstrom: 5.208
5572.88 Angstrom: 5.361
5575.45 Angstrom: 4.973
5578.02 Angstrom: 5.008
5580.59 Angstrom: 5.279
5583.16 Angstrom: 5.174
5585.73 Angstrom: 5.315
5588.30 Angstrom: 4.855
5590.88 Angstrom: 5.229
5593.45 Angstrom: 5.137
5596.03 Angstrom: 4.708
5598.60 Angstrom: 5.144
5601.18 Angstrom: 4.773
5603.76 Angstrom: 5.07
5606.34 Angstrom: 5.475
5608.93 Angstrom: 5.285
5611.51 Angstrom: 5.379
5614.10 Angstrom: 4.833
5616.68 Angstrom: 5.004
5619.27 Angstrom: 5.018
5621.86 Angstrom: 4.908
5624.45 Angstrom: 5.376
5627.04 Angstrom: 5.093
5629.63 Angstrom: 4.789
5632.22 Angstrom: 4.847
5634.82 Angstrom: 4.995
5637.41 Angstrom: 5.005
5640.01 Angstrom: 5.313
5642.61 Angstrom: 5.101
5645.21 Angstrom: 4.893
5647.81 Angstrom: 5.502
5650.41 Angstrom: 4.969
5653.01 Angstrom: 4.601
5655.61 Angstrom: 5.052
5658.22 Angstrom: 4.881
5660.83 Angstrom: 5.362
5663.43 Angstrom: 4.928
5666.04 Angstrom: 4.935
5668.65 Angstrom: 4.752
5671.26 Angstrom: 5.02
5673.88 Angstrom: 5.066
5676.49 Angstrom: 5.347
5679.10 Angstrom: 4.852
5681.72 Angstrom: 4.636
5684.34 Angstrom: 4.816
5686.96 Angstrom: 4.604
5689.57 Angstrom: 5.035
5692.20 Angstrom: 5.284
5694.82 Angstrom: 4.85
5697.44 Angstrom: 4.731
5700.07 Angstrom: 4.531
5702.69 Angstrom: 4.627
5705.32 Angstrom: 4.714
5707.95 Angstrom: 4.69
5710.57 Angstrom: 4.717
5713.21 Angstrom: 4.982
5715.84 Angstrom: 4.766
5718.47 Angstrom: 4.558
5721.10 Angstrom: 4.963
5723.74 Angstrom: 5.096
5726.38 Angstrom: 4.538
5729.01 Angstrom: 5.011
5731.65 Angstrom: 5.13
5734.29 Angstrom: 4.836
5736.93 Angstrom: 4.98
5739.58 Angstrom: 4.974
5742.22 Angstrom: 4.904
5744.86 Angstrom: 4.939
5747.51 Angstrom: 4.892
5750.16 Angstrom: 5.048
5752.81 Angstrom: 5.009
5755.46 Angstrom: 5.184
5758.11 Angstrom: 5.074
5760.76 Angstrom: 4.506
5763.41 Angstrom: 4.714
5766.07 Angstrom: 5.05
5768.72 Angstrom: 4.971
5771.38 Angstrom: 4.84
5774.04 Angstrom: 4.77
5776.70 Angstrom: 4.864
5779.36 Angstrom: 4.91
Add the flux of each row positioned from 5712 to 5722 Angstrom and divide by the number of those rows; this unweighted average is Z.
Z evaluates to 4.82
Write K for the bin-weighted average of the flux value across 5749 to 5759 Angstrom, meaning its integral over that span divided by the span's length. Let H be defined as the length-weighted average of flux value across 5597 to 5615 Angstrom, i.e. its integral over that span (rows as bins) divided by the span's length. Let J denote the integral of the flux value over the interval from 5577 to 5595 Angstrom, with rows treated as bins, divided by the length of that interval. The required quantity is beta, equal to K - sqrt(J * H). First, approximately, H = 5.14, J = 5.14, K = 5.08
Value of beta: -0.06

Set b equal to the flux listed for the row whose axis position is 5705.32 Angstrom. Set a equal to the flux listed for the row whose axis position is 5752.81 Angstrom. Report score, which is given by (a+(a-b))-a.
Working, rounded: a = 5.009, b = 4.714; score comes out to 0.3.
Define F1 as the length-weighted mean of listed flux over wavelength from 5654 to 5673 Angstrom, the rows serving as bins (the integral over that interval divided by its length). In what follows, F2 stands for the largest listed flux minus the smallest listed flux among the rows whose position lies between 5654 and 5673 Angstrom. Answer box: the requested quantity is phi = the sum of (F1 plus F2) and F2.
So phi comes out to 6.2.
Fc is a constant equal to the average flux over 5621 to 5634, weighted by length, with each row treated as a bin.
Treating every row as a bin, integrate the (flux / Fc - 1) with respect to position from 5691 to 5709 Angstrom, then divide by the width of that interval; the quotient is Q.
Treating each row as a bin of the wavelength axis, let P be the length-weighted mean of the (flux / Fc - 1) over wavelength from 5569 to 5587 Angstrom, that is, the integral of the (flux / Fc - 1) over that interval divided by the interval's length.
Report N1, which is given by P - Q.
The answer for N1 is 0.083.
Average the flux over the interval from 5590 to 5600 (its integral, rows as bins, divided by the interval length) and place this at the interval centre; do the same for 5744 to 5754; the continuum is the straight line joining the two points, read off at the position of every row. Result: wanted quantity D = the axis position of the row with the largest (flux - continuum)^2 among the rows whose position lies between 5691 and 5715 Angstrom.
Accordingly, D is 5700.07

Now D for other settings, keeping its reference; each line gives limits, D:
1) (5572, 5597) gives 5596.03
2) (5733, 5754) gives 5734.29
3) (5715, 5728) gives 5726.38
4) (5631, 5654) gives 5647.81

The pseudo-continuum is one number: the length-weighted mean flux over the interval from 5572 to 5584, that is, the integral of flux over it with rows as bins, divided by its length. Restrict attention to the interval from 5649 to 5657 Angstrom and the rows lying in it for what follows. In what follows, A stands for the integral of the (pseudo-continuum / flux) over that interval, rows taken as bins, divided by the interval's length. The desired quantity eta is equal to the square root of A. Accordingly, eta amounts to 1.03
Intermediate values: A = 1.06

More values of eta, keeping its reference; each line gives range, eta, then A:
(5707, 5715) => 1.04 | 1.07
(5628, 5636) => 1.03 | 1.05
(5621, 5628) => 1.00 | 1.00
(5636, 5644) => 1.00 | 1.00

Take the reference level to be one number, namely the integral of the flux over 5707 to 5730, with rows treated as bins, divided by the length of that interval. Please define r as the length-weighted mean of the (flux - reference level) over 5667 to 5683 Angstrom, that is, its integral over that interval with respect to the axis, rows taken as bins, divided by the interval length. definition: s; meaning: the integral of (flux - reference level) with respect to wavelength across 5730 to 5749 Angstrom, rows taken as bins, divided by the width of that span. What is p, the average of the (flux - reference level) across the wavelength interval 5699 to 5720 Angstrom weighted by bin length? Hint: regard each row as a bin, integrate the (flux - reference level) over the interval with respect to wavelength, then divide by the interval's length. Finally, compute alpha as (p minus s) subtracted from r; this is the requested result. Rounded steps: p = -0.111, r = 0.13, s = 0.138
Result 0.38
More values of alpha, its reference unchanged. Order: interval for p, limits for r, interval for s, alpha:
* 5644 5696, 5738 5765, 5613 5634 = 0.13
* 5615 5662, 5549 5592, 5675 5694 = 0.29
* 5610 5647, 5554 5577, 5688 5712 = 0.14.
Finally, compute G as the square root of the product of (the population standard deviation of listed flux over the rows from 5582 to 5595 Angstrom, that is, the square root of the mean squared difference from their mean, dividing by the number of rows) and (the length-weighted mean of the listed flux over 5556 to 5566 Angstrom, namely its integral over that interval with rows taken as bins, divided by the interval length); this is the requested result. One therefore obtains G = 0.90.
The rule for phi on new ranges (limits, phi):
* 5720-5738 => 6.1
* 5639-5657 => 6.9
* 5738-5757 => 5.6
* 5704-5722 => 5.6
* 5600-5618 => 6.5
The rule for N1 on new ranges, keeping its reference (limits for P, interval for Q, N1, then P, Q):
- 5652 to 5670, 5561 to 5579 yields -0.036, -0.014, 0.022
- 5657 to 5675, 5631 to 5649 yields -0.020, -0.003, 0.017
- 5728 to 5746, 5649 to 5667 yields 0.000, -0.008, -0.008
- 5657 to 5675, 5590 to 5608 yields -0.017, -0.003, 0.014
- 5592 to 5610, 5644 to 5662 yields 0.010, 0.016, 0.006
